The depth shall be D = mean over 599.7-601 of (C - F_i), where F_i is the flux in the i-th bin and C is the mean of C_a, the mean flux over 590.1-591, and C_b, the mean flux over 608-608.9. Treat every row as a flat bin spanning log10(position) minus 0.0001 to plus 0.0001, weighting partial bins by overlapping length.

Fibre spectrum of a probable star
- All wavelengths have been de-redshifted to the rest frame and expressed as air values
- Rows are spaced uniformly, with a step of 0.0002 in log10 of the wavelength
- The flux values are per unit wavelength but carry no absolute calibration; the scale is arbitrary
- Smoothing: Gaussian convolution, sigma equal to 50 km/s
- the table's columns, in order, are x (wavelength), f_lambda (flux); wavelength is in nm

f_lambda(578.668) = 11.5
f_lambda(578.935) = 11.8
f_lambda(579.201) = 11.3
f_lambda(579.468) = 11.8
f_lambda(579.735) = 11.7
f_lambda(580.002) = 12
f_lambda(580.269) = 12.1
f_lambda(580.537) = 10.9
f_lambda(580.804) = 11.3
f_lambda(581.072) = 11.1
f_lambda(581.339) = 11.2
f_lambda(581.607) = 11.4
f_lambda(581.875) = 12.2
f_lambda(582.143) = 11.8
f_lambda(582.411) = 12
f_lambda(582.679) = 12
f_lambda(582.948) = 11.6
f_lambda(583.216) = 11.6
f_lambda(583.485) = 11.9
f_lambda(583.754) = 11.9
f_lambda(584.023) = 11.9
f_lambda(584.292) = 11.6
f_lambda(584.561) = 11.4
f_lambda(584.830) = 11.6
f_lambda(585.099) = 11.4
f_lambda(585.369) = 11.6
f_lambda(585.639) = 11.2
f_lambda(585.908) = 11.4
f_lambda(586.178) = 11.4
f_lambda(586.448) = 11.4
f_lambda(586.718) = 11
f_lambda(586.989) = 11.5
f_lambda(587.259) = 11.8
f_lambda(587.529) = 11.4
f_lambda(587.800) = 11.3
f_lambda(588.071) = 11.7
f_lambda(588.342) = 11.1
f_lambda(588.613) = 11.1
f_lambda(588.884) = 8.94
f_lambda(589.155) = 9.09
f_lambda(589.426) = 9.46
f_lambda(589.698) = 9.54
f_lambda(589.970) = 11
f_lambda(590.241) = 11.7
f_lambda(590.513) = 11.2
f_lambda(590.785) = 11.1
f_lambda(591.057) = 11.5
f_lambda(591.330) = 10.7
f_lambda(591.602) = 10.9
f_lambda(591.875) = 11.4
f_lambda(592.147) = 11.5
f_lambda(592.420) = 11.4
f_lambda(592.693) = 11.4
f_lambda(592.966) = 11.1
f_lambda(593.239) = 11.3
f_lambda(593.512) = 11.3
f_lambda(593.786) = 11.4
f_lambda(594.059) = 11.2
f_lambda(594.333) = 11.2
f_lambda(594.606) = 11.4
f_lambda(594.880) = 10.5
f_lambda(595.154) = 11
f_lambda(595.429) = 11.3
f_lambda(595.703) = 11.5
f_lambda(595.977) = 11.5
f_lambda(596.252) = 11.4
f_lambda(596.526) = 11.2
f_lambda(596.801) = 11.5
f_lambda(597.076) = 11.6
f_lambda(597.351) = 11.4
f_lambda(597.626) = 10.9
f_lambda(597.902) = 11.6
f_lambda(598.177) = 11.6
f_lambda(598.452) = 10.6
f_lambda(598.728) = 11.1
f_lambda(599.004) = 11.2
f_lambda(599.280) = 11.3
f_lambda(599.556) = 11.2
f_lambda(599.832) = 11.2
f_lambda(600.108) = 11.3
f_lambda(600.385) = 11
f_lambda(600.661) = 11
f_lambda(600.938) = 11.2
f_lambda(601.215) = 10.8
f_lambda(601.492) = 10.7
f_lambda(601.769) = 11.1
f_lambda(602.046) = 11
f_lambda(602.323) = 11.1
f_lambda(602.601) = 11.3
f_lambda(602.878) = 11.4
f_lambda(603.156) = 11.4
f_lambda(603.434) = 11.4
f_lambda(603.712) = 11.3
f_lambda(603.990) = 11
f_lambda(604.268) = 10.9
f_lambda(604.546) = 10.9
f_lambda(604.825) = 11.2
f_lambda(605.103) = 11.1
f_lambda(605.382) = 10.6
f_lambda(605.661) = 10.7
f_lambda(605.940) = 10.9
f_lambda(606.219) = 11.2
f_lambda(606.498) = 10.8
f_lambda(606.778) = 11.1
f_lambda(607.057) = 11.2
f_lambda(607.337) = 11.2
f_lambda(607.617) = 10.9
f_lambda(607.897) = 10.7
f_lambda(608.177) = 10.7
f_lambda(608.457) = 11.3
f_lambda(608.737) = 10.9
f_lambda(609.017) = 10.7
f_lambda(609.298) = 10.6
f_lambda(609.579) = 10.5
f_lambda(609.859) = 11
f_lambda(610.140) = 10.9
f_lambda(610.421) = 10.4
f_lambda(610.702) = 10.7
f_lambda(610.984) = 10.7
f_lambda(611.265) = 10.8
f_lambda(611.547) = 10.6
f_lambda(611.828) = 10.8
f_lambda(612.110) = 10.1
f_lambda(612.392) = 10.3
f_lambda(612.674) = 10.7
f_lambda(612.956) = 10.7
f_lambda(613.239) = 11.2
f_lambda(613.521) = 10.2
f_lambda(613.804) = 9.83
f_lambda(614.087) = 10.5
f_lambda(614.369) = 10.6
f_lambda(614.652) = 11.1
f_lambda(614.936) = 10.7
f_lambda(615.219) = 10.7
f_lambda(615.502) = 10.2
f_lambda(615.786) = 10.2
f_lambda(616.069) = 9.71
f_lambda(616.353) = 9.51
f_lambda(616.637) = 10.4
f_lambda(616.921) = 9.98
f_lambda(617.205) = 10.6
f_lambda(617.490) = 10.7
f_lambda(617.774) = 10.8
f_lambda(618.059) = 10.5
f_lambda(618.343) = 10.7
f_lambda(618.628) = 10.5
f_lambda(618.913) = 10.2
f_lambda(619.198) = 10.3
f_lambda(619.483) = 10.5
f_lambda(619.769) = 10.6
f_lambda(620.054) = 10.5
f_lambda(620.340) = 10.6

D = 0.0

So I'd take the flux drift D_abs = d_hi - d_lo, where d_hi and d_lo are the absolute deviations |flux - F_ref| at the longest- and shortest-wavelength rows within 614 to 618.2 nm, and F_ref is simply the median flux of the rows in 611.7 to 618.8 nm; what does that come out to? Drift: 0.0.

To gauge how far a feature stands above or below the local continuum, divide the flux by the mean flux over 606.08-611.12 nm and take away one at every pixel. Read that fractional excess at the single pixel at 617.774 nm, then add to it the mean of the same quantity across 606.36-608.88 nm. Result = 0.01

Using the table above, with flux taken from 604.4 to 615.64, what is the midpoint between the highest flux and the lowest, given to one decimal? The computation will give 10.6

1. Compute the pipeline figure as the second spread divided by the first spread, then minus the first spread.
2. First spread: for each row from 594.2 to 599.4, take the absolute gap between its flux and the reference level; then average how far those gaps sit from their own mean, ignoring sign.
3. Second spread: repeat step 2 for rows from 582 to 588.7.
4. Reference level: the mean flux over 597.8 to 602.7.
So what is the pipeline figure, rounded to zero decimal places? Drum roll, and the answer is 1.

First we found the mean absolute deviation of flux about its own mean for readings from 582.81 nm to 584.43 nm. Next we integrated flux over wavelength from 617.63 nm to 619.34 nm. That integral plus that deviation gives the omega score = 18.1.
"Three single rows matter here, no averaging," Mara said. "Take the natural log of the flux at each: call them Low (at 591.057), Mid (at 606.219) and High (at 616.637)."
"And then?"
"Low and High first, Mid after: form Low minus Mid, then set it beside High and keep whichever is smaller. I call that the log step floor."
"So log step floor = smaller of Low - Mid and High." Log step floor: 0.026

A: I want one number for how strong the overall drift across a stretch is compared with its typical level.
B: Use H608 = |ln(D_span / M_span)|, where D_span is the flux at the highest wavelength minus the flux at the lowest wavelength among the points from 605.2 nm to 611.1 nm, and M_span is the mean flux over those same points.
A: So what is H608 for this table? 4.7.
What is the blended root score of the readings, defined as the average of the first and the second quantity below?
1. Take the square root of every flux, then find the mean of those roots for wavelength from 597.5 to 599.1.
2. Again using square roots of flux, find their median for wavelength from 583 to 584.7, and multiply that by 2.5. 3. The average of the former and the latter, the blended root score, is 5.96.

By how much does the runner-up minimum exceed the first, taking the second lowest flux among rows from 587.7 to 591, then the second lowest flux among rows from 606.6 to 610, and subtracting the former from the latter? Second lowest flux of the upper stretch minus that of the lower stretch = 1.5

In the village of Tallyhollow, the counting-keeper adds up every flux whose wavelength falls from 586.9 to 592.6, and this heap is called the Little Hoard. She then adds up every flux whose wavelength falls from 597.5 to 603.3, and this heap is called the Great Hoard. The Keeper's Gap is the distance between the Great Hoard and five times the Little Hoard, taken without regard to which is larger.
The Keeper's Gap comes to 913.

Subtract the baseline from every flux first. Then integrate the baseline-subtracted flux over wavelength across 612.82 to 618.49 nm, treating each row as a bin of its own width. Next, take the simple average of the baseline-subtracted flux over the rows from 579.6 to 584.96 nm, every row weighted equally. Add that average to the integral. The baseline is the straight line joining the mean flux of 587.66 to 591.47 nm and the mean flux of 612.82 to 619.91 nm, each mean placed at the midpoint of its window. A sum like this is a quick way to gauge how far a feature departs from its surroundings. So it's 0.9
